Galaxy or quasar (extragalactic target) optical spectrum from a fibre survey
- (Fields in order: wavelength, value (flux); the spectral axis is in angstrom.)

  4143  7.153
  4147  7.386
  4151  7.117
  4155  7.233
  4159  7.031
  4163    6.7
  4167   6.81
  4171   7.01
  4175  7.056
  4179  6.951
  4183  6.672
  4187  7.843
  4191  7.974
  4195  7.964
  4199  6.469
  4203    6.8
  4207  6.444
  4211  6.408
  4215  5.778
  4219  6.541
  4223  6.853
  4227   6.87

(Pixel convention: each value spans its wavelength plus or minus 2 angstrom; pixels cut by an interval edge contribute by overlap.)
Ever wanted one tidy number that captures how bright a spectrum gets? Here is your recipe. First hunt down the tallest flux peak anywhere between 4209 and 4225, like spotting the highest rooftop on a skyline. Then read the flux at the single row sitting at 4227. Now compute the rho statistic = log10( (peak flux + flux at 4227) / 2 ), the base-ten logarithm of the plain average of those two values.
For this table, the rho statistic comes 0.836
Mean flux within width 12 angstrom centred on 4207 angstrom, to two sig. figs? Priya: 6.6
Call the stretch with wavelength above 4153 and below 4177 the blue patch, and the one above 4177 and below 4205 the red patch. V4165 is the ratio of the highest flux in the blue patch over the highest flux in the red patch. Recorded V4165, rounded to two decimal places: 0.91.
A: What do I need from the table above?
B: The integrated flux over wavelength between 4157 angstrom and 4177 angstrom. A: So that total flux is 138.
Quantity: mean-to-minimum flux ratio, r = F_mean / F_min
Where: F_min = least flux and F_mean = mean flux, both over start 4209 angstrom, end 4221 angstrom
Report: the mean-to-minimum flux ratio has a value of 1.08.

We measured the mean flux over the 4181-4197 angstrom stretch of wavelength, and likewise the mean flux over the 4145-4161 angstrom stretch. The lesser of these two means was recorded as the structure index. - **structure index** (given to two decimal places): 7.19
